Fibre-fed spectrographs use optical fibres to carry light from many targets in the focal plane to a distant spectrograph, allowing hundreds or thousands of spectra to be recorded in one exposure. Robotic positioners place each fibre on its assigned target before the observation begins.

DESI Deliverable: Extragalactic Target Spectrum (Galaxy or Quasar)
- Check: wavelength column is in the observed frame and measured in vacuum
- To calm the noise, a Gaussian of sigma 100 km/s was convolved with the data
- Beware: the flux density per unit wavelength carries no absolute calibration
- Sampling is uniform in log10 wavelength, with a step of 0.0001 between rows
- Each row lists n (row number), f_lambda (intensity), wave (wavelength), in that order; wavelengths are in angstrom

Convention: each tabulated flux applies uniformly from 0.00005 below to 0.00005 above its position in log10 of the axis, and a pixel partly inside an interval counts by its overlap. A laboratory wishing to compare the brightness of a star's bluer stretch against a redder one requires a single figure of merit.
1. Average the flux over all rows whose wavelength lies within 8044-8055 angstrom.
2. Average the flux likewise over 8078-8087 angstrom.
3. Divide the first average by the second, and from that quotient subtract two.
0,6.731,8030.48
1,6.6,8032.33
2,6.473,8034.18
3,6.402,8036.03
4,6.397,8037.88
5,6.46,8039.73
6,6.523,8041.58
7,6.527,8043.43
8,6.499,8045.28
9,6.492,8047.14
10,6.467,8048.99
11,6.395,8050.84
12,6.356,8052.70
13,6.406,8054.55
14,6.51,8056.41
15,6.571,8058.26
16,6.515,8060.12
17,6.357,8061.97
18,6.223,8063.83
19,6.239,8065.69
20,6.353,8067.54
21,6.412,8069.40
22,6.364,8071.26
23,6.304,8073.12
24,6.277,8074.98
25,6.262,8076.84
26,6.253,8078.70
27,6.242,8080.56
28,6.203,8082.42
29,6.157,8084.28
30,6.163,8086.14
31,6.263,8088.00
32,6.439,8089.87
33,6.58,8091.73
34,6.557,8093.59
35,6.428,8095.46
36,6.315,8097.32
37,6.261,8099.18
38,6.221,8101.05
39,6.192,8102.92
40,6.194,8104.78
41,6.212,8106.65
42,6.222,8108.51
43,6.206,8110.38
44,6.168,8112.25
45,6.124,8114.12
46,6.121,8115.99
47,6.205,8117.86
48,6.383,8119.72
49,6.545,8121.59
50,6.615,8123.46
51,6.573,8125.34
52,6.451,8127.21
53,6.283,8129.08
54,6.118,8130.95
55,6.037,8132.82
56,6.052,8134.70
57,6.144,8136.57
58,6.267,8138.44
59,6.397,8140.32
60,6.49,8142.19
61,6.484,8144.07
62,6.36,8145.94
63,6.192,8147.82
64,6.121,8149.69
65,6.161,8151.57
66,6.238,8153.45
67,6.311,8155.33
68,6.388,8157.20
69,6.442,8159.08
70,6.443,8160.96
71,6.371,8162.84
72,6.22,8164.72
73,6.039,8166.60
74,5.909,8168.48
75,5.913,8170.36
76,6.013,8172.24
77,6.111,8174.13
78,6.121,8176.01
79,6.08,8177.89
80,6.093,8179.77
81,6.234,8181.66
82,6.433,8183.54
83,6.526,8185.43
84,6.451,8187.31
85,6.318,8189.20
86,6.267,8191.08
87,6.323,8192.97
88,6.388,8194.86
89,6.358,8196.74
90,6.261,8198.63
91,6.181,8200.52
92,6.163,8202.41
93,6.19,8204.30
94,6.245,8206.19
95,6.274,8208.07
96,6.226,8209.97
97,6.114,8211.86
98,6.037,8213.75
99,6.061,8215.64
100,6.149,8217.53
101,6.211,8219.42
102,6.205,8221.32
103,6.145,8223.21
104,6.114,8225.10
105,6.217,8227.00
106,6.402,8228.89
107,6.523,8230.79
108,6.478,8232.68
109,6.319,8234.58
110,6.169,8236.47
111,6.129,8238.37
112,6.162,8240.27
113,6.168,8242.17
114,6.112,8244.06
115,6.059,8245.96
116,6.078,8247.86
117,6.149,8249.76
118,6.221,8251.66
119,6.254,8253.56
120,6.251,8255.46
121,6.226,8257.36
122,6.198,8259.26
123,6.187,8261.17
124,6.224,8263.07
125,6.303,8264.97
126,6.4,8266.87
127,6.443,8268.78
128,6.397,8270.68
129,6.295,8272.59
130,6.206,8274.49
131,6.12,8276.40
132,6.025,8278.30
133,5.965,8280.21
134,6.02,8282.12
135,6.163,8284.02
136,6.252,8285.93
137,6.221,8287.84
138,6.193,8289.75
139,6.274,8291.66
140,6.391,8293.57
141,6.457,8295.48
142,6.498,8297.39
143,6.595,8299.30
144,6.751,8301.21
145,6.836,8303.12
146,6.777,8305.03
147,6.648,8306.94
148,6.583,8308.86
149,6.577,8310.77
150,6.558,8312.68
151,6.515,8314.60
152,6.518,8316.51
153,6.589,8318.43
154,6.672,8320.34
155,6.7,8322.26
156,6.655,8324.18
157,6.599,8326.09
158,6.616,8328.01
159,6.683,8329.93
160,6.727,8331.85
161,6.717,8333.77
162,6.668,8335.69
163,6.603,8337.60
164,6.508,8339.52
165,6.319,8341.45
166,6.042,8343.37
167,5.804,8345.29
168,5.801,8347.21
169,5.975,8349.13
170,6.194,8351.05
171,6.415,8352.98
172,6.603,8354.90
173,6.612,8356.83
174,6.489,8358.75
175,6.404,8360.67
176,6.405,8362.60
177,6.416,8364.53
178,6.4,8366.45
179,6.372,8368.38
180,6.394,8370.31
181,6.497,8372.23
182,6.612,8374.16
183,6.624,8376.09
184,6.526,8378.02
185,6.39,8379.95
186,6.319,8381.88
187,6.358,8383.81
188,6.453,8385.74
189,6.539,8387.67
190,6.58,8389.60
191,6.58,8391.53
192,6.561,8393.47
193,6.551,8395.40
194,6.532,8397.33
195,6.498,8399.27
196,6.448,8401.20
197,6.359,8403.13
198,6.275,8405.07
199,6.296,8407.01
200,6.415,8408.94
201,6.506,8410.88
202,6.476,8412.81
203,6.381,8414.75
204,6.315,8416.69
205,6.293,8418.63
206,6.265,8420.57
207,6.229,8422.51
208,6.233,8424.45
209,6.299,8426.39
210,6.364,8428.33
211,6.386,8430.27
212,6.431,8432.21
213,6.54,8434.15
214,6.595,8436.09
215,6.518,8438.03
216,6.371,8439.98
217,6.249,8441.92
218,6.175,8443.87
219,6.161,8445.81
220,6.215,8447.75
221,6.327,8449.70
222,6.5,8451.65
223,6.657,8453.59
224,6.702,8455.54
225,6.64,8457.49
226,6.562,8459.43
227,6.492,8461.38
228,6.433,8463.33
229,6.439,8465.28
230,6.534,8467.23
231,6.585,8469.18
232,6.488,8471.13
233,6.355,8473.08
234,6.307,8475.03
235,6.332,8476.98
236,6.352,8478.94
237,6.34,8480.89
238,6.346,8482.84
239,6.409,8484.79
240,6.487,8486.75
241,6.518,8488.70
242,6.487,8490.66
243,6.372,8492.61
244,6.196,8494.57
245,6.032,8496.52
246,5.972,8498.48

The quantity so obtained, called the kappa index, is -0.96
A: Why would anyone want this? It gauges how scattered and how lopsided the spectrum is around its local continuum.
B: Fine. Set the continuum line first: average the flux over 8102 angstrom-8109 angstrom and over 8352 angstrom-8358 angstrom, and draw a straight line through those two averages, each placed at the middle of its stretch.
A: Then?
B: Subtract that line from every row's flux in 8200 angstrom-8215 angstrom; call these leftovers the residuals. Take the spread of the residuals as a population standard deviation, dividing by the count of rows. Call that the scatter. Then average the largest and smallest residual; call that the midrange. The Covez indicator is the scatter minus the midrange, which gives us 0.27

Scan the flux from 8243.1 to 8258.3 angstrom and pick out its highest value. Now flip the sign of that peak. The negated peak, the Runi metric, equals -6.25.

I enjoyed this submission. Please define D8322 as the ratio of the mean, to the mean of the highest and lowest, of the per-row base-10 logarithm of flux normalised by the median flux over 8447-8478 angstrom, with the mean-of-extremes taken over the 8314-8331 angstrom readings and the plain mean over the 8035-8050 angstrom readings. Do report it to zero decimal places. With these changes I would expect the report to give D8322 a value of 0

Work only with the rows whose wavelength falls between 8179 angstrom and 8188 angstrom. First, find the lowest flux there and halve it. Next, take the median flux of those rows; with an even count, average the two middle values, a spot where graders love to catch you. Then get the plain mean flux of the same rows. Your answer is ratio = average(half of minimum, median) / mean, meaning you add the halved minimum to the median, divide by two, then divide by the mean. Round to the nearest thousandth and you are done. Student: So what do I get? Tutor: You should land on 0.747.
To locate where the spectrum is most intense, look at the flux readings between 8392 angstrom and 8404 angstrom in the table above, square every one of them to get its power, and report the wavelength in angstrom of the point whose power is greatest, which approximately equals 8393.47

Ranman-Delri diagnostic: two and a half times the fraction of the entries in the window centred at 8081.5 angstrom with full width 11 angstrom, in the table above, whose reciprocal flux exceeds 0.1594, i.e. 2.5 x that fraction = 2.5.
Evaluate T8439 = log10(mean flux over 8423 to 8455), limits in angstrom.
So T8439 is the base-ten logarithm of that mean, 0.805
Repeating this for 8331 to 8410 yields 0.808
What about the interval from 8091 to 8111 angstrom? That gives 0.800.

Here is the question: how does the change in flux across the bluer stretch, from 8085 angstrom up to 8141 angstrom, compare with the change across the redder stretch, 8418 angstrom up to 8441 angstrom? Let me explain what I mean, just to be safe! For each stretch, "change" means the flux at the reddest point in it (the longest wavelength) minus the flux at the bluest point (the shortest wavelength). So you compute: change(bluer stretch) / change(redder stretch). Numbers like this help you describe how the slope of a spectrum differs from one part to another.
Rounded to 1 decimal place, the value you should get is 3.0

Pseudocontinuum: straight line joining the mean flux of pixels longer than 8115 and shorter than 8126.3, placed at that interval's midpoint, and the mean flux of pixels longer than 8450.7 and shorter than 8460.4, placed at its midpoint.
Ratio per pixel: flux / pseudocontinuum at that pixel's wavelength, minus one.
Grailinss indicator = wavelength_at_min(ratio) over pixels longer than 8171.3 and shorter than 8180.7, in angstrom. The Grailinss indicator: 8172.24 angstrom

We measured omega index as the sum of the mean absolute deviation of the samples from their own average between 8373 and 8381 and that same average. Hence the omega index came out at 6.6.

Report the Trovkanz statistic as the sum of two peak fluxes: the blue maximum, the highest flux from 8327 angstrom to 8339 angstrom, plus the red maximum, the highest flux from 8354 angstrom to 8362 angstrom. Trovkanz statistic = 13.3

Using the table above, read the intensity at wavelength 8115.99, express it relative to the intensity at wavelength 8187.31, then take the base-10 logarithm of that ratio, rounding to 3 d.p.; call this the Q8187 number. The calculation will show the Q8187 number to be -0.023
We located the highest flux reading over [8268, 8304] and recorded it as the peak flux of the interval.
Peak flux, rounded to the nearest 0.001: 6.836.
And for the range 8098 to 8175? 6.615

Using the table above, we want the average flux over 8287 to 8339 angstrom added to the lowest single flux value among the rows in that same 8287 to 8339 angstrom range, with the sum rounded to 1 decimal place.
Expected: 12.8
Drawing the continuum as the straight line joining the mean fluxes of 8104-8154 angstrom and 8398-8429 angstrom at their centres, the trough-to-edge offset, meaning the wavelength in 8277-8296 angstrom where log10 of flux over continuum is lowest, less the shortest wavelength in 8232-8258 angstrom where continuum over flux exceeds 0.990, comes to 45.6 angstrom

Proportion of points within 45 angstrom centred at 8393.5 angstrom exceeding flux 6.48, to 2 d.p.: 0.52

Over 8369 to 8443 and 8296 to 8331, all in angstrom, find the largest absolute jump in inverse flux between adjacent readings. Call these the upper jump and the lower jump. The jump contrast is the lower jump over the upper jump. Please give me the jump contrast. 0.99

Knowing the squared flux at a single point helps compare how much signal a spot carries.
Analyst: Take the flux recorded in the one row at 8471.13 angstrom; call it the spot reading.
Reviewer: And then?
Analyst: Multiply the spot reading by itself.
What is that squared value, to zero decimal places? 42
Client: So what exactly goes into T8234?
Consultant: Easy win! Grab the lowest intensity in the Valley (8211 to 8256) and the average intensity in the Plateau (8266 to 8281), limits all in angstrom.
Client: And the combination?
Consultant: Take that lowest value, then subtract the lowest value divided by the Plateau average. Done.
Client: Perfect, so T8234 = 5.1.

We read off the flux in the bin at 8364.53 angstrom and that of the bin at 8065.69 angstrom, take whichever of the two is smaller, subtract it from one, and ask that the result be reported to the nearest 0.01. -5.24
